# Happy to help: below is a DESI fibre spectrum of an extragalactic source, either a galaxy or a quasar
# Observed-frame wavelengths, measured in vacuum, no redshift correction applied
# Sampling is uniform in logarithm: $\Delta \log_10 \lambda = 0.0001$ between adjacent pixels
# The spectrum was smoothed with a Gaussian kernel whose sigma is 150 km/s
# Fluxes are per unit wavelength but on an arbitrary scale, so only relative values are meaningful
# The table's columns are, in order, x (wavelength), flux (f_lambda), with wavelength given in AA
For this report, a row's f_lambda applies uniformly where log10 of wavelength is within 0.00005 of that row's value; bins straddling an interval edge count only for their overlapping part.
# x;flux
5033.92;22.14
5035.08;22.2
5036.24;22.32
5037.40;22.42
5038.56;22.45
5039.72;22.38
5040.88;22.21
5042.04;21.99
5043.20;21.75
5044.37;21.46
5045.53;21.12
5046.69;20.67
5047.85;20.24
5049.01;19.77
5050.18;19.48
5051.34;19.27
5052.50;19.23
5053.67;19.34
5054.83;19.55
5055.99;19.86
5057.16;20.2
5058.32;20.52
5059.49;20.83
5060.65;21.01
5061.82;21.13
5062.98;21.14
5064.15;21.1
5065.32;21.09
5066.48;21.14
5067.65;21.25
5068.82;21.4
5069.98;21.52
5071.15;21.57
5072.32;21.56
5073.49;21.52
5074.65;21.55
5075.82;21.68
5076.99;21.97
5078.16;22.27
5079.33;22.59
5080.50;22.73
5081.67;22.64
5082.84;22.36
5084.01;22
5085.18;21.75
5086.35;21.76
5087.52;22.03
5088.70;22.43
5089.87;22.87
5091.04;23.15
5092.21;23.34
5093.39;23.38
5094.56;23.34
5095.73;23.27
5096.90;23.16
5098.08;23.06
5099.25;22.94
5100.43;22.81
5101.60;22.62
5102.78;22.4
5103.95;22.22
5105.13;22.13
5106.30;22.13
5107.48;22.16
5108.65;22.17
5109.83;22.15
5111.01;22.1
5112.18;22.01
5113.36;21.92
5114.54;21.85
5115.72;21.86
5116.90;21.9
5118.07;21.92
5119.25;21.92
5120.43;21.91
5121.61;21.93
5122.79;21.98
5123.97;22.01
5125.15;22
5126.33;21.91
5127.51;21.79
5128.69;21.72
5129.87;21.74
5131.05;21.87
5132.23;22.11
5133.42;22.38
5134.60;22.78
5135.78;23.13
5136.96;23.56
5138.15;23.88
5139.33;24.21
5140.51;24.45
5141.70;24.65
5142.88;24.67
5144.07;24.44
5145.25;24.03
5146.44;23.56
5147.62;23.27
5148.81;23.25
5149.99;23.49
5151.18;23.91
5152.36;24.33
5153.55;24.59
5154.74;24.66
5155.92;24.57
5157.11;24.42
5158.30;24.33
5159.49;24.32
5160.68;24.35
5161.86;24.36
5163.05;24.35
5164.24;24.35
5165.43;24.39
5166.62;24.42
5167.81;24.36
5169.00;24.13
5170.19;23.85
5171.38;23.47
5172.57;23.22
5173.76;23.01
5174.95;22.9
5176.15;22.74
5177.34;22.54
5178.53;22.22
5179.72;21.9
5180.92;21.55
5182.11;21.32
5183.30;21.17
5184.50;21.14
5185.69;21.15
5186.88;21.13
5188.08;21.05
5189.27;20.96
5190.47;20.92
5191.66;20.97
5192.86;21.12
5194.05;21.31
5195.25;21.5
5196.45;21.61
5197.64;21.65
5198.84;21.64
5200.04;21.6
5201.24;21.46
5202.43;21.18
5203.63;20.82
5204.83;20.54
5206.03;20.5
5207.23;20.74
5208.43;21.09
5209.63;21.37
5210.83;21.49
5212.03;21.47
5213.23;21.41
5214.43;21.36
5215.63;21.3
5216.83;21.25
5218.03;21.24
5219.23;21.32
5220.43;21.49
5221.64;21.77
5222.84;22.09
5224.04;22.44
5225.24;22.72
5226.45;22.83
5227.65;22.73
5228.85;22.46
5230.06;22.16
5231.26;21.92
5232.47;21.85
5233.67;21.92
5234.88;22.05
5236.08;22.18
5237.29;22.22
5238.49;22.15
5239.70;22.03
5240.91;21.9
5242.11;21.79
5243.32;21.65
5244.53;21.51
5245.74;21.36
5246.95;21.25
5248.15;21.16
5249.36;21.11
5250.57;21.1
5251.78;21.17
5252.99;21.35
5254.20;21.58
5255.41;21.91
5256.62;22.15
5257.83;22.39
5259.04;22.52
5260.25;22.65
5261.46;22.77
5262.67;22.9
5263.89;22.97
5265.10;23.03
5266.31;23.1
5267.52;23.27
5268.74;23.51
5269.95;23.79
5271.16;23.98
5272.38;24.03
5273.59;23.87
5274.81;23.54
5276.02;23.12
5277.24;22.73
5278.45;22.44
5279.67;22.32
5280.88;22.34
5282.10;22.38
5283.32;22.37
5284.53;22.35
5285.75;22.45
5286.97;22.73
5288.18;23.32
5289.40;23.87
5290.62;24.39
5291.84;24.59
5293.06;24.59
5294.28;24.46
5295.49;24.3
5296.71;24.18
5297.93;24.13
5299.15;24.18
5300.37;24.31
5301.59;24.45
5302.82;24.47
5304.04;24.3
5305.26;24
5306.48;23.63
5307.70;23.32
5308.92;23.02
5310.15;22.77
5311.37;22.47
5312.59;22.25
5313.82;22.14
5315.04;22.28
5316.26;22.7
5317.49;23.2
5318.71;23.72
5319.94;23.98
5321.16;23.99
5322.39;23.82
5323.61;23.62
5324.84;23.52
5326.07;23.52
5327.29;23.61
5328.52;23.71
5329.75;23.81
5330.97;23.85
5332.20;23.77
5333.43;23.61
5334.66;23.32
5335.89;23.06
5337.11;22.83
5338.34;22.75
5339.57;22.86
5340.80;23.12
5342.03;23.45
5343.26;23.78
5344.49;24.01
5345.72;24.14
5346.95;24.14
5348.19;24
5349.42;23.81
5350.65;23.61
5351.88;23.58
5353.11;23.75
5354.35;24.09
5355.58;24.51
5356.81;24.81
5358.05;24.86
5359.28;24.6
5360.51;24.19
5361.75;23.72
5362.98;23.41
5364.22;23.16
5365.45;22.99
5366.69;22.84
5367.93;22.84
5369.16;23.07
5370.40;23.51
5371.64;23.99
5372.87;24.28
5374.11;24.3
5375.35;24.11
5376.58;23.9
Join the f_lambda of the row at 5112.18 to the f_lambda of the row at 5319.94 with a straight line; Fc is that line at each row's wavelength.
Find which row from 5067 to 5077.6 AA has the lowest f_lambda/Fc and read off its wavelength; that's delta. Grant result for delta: 5067.65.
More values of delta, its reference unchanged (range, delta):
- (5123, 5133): 5128.69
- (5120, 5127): 5126.33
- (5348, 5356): 5351.88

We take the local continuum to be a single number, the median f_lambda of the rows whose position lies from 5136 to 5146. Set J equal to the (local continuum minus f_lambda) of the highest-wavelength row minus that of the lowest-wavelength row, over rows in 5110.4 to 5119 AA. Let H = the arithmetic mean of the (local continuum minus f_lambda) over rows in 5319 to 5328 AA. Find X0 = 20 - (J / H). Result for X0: 19.70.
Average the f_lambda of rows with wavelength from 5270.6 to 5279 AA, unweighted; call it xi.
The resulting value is 23.4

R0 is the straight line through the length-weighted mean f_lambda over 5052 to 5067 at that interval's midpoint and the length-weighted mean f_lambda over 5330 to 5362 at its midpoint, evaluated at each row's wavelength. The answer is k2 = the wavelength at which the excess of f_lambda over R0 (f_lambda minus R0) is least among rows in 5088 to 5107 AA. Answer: 5106.30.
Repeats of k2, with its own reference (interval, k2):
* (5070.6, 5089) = 5073.49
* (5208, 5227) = 5208.43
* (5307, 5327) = 5313.82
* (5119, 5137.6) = 5128.69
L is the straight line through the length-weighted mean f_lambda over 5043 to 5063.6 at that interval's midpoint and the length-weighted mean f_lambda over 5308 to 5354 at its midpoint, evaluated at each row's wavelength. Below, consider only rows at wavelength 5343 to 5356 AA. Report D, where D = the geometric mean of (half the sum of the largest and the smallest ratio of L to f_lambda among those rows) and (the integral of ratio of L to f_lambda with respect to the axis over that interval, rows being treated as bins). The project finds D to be 3.6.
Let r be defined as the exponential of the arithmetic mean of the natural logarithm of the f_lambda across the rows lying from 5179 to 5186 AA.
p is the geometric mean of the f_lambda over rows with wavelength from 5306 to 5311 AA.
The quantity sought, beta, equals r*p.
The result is 495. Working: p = 23.2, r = 21.4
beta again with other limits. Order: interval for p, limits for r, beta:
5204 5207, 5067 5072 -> 440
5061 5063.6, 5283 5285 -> 473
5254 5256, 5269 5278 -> 513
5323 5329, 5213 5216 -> 504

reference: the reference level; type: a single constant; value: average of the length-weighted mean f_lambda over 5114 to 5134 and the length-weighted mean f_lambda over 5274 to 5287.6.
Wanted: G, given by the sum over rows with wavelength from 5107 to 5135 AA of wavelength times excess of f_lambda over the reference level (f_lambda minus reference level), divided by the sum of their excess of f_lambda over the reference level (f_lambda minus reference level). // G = 5120.3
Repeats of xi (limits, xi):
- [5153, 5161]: 24.5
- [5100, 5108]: 22.4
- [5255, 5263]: 22.5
